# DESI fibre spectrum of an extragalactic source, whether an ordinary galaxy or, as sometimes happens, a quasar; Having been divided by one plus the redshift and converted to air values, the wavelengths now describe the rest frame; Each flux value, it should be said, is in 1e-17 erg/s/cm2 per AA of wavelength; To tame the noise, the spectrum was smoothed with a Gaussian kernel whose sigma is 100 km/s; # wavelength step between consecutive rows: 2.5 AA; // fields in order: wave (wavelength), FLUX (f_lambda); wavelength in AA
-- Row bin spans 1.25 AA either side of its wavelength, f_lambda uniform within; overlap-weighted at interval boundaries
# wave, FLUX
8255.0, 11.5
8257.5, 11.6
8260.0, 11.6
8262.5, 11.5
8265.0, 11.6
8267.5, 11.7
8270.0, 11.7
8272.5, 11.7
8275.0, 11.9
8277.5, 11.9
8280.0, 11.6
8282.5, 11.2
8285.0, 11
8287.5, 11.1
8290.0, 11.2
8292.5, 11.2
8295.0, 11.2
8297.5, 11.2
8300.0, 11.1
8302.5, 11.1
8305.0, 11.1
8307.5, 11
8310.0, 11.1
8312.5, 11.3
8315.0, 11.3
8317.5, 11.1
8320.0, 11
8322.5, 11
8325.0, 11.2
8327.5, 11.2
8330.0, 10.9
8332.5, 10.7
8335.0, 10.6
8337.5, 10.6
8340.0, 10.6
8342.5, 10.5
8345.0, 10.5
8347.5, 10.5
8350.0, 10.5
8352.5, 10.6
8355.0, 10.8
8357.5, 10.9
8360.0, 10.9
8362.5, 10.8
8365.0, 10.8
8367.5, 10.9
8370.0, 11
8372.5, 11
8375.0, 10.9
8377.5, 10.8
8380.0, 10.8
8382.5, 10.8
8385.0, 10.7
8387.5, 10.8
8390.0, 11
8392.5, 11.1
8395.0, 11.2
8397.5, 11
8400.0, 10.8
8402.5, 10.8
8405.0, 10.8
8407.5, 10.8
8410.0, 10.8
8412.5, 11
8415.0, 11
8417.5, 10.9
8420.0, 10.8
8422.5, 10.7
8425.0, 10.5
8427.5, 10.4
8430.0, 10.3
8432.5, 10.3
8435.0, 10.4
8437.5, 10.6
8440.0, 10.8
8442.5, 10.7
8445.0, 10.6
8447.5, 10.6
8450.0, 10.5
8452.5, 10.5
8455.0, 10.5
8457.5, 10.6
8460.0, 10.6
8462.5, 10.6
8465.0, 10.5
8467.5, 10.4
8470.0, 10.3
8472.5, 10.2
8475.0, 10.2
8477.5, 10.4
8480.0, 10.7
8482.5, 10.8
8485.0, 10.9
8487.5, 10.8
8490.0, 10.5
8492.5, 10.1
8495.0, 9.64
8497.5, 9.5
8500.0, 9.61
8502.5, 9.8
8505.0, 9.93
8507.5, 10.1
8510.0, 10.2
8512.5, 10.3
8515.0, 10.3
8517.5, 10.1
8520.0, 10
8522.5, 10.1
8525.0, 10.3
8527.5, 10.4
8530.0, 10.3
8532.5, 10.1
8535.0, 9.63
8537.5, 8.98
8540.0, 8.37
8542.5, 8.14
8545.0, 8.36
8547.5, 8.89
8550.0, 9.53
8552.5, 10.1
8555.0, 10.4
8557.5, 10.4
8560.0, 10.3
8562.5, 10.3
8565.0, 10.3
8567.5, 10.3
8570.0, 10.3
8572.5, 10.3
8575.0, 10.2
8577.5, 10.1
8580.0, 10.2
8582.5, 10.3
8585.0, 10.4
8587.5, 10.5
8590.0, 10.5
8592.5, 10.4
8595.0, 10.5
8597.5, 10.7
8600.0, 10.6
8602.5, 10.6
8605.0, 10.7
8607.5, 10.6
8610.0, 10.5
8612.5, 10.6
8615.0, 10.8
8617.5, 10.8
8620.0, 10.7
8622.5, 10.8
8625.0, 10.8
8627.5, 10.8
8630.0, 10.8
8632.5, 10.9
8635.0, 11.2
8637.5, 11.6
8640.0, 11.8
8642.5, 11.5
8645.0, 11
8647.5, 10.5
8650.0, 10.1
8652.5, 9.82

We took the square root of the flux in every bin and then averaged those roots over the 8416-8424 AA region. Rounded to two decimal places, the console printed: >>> 3.29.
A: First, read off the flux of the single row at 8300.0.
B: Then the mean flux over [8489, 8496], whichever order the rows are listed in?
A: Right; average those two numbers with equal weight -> 10.6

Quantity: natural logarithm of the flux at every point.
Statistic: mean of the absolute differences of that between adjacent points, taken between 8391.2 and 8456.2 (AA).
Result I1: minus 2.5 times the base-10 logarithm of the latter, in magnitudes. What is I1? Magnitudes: 5.2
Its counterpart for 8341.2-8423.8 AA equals 5.4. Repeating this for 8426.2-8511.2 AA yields 4.8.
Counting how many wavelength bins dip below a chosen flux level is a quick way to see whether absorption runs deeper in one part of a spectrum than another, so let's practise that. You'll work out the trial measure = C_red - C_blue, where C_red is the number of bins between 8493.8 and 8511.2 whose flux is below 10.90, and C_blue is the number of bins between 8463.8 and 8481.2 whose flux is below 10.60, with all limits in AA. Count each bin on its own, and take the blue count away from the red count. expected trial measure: 1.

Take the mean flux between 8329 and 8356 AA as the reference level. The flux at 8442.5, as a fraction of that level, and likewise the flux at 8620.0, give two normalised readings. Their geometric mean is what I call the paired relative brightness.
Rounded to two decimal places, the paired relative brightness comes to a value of 1.01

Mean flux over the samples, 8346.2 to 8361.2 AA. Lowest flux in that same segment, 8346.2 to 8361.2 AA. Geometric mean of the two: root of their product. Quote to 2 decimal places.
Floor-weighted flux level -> 10.60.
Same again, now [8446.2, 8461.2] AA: 10.52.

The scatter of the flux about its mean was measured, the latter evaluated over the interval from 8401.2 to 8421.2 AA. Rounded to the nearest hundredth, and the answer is 0.09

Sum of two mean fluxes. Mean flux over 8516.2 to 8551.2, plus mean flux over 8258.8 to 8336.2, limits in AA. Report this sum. 20.8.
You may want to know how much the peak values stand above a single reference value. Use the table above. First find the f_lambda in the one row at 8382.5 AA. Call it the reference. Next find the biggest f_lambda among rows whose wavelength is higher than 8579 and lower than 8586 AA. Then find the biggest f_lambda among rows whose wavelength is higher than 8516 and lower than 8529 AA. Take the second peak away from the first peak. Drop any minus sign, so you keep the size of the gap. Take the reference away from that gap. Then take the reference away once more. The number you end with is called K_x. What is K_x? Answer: -21.6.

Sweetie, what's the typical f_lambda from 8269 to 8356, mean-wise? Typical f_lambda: 11.1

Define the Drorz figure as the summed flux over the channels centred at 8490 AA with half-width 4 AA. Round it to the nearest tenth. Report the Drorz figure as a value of 31.4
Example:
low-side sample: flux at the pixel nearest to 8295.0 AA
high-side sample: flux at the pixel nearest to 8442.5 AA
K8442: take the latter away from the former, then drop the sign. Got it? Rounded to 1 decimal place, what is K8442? 0.5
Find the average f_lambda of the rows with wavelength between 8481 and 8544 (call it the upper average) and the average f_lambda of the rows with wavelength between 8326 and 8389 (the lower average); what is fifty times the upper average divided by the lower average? 46.2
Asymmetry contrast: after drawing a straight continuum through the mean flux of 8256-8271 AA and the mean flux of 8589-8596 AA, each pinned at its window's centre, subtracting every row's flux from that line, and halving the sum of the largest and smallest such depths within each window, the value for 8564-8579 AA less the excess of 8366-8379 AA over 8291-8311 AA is 0.38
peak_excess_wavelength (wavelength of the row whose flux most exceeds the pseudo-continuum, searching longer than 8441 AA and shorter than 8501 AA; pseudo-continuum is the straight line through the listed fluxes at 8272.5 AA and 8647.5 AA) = 8485.0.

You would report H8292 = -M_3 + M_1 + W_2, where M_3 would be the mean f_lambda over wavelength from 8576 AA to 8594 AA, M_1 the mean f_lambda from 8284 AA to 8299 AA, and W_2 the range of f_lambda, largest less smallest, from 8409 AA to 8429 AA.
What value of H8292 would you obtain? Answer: 1.4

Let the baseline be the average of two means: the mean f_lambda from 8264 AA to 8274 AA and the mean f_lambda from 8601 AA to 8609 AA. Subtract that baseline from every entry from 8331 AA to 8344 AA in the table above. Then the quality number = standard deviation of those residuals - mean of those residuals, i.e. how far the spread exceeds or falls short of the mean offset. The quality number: 0.6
